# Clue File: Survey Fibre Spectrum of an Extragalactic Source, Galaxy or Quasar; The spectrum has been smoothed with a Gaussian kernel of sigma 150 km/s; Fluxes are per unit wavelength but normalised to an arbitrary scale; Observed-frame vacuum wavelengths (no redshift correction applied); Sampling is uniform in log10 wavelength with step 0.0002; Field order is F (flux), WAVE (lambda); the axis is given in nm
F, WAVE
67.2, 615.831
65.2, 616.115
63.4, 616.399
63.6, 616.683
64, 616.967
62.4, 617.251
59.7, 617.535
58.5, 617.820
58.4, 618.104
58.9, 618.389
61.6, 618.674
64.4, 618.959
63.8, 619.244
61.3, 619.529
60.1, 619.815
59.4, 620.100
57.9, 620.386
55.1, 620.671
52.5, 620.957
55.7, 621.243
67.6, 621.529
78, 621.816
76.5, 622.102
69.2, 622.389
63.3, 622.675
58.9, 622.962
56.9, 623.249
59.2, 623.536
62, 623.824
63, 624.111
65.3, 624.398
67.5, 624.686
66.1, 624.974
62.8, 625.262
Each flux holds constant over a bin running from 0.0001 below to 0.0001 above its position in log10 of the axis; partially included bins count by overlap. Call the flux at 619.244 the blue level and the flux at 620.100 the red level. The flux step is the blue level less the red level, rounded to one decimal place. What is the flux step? 4.4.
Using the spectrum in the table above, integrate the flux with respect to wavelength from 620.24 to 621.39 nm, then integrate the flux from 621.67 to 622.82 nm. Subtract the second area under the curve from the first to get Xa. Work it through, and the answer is -19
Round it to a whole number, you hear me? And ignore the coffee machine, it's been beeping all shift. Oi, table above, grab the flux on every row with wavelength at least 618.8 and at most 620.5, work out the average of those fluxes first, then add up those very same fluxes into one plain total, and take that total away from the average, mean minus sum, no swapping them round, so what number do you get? -306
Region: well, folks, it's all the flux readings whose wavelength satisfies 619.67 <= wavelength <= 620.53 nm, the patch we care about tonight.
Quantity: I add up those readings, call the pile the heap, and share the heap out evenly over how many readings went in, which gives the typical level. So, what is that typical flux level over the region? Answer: 59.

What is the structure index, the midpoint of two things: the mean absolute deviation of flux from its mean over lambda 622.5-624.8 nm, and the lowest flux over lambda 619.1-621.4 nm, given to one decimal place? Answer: 27.6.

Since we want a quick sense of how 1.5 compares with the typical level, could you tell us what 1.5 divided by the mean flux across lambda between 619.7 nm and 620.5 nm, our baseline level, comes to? 0.0254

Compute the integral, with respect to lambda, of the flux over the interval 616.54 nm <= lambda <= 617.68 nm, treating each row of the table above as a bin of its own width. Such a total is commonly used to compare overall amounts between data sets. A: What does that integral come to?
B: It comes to 71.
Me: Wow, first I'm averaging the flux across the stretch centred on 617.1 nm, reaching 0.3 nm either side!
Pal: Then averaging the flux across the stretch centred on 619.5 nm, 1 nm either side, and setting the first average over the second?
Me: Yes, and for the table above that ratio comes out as 1.03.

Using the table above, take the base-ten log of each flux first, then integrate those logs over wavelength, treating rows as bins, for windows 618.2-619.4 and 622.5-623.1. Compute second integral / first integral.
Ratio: 0.50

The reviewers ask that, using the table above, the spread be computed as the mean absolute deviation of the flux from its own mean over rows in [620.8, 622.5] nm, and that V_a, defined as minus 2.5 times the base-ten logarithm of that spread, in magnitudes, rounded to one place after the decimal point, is -2.3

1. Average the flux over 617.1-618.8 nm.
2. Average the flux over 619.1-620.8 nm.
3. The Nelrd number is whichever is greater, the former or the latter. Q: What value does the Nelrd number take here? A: 59.9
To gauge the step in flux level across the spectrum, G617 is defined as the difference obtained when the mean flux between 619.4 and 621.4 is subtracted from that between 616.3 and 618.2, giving 4.0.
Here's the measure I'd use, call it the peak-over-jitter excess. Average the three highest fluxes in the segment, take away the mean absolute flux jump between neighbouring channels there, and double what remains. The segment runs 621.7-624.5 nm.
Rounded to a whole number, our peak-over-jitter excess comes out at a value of 143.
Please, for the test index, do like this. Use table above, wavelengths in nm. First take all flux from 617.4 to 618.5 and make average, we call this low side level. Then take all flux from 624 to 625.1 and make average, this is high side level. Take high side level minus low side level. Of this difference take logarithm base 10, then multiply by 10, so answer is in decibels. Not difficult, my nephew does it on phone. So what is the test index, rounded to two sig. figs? 8.2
